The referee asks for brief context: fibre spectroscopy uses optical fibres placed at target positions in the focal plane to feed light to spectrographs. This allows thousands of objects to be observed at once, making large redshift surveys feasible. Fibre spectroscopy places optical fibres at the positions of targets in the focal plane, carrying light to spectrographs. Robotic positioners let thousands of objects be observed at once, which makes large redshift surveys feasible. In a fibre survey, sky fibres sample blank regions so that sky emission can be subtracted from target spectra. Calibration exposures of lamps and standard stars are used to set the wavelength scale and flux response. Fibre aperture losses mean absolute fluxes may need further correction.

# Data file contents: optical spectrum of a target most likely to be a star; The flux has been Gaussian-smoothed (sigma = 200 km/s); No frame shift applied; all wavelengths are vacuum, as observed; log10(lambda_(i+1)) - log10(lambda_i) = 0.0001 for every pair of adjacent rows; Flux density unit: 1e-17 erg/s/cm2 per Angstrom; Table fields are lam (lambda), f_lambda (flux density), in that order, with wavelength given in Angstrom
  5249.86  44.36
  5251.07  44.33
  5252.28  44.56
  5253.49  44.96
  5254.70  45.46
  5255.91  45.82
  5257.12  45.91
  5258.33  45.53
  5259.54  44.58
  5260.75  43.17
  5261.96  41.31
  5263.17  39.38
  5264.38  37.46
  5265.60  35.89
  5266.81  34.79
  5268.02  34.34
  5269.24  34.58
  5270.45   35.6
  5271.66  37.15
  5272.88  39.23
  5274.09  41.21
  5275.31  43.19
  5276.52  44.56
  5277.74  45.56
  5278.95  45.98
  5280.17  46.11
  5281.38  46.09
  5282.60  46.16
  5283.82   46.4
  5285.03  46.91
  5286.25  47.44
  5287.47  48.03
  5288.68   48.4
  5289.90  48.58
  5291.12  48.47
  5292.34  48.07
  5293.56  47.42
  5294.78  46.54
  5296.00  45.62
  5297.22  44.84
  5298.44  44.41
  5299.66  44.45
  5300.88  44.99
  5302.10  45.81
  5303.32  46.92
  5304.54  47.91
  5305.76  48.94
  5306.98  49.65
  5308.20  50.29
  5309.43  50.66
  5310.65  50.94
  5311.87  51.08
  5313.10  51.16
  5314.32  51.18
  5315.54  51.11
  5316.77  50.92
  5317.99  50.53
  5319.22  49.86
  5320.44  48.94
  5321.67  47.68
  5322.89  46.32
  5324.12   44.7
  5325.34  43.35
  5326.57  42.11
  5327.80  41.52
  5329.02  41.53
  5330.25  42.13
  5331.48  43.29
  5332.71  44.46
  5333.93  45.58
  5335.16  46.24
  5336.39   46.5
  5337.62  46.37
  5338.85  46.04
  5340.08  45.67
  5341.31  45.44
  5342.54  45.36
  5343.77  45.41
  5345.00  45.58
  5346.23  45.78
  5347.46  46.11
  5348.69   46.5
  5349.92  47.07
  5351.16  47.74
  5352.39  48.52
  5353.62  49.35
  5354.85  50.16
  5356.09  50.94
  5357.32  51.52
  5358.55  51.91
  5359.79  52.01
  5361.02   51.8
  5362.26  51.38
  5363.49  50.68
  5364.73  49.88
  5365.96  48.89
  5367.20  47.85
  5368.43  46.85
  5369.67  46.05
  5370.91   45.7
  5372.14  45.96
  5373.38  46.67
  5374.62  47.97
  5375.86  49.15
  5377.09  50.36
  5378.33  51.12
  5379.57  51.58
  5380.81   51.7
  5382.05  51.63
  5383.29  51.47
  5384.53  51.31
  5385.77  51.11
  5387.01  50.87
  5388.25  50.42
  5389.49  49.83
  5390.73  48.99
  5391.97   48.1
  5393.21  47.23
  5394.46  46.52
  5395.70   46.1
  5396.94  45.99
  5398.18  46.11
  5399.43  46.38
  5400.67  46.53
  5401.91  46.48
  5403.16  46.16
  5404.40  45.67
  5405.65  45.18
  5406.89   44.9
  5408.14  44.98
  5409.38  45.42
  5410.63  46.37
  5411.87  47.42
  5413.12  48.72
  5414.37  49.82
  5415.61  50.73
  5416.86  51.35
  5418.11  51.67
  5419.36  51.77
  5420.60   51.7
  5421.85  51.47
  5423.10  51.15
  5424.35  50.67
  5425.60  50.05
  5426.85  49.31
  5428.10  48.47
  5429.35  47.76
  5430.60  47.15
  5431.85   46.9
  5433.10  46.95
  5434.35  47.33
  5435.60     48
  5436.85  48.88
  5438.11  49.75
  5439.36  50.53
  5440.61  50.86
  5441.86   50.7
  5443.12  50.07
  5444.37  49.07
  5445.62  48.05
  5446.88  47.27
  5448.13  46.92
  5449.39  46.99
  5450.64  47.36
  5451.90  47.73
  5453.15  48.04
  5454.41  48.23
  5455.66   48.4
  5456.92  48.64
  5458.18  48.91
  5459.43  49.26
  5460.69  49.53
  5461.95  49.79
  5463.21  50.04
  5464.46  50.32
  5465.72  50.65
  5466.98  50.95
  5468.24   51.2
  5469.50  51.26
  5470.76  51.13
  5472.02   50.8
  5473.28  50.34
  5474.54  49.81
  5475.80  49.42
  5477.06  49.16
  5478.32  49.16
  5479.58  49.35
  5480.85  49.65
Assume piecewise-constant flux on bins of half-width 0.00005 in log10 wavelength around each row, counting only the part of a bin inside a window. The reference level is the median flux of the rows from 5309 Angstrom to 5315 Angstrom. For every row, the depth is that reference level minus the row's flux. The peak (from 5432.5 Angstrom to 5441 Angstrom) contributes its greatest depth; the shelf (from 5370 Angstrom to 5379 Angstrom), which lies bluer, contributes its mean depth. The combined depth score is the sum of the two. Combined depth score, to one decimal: 7.1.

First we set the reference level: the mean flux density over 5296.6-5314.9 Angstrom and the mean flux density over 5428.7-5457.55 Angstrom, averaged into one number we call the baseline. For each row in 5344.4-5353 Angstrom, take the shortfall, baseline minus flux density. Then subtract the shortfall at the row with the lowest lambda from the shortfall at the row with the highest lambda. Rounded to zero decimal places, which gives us -3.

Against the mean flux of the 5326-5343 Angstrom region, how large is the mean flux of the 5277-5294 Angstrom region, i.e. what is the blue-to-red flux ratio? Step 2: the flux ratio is 1.06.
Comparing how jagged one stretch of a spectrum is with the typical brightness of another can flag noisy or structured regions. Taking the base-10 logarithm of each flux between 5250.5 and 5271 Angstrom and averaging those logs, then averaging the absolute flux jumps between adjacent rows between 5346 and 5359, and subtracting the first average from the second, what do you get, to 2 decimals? -1.00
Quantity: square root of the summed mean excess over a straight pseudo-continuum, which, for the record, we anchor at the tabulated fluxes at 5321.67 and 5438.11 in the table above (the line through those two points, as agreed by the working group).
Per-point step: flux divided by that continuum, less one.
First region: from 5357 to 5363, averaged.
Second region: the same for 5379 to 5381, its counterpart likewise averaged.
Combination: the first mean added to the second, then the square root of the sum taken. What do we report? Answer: 0.36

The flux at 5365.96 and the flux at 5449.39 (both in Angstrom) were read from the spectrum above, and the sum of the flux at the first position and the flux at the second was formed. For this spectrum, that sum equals 95.9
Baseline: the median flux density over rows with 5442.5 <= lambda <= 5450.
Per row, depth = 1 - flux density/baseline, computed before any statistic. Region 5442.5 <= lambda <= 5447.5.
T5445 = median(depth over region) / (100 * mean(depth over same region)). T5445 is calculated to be 0.0094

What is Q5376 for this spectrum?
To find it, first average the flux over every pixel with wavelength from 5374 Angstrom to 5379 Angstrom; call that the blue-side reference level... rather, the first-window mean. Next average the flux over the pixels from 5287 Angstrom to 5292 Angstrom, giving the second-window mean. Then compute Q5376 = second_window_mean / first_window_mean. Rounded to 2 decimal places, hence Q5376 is 0.97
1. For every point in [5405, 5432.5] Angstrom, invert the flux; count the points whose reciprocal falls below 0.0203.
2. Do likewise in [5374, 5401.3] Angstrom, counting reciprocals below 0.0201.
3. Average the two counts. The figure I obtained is 11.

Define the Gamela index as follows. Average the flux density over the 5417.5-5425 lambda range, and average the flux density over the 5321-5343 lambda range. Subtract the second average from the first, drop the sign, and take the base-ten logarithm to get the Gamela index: 0.8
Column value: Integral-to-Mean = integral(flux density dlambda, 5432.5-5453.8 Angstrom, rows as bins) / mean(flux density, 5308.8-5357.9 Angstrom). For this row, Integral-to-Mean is 22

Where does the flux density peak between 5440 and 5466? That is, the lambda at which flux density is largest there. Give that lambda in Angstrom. 5440.61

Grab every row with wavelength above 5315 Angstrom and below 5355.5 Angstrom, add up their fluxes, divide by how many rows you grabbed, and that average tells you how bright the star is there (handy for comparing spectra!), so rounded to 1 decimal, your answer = 46.3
